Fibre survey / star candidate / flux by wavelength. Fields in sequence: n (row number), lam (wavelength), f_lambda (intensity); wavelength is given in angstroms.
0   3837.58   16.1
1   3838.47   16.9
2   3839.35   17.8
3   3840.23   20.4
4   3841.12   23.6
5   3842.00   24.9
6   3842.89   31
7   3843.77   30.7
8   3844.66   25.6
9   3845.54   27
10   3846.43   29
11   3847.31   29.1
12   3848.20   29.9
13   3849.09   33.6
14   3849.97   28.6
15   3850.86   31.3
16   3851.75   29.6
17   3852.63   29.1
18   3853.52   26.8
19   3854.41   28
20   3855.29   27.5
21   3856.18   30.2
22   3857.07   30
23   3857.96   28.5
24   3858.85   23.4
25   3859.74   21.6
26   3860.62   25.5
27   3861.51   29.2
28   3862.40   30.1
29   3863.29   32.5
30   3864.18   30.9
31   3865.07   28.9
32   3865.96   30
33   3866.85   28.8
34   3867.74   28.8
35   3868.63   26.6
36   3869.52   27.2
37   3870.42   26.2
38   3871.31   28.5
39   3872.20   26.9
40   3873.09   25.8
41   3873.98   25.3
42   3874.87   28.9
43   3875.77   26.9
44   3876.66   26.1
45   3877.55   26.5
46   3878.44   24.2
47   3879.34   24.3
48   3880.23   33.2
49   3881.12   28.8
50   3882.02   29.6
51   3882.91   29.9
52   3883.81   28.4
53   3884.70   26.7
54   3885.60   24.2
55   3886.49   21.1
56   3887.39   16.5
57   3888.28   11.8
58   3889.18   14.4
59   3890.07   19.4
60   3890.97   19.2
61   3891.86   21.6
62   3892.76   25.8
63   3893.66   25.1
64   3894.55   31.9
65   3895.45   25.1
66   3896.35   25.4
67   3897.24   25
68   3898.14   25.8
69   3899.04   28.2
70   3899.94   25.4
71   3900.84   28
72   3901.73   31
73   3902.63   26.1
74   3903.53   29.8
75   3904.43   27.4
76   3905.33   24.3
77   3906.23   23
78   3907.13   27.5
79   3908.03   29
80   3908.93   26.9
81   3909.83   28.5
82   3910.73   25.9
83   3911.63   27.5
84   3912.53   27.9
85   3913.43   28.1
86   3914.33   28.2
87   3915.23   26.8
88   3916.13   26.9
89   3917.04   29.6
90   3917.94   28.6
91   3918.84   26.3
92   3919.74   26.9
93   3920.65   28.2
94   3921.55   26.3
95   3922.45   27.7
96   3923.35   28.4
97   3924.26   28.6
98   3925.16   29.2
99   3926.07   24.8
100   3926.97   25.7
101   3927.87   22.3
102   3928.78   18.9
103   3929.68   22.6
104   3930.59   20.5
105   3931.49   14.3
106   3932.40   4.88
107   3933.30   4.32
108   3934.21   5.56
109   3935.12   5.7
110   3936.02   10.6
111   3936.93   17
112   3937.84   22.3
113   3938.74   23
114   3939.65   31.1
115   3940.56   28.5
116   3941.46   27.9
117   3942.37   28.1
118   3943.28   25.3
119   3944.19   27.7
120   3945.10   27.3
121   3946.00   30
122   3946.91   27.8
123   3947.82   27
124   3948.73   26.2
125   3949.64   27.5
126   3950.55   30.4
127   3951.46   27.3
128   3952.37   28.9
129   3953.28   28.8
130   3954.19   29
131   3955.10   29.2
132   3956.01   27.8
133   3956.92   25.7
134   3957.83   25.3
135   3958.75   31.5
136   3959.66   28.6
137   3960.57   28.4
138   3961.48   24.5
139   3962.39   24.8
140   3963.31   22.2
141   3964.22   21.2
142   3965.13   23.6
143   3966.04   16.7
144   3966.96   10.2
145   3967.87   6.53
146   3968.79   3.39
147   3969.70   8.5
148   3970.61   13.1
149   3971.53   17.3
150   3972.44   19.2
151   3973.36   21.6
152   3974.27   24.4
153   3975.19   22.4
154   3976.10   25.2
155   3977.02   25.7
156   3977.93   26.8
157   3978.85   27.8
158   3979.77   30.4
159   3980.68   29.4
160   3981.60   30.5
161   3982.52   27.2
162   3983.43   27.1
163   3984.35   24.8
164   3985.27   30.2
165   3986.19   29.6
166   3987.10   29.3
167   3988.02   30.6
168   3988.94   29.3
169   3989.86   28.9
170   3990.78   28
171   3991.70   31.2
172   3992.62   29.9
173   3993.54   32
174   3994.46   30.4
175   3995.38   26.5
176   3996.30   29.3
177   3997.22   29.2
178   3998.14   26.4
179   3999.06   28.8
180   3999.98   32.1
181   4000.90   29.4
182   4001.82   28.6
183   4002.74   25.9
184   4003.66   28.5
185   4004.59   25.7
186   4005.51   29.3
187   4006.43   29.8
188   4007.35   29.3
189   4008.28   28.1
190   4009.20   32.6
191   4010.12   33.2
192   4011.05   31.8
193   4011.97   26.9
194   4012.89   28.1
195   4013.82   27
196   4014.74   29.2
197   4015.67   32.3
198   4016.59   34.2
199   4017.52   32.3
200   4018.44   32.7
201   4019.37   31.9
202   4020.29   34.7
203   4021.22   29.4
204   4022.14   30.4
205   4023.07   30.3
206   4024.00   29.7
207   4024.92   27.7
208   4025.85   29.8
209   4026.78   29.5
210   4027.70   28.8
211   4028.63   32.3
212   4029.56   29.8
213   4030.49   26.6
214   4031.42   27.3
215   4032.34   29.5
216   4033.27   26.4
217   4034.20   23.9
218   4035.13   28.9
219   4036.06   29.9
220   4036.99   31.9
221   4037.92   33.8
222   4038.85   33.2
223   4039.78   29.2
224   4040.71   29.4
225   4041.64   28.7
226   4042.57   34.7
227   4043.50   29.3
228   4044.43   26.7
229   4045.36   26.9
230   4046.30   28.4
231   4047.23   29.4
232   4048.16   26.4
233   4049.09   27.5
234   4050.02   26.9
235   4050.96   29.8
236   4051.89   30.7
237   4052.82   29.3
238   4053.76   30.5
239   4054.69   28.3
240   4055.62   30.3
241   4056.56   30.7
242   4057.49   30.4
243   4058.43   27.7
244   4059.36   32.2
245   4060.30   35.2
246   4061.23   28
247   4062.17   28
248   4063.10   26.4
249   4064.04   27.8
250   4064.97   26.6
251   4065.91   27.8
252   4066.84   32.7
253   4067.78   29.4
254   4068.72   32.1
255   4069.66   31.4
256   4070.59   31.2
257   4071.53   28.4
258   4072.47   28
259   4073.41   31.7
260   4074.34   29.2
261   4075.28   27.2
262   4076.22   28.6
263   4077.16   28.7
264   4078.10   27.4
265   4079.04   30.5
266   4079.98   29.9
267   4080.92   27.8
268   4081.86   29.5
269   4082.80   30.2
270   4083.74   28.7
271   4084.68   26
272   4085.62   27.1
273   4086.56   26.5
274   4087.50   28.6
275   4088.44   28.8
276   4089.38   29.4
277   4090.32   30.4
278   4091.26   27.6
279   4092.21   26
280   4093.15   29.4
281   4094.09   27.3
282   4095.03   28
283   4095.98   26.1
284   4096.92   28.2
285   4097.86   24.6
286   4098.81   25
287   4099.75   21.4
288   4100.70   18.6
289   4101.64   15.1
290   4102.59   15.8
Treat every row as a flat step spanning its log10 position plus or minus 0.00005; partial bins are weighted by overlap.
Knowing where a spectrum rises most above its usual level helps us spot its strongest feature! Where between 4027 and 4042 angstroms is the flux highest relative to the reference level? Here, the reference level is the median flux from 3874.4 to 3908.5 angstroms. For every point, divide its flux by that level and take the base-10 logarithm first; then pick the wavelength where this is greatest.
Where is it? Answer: 4037.92 angstroms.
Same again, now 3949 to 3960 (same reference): 3958.75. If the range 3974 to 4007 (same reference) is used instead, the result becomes 3999.98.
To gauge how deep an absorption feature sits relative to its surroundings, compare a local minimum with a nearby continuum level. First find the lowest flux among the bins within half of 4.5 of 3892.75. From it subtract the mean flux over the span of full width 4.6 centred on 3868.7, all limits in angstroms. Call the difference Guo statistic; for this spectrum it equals -8.3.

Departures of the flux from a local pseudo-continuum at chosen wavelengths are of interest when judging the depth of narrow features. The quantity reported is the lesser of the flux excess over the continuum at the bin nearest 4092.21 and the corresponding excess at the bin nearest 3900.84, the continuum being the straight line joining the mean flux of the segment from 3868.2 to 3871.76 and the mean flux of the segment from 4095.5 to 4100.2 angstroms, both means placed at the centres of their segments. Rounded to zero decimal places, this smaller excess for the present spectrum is 1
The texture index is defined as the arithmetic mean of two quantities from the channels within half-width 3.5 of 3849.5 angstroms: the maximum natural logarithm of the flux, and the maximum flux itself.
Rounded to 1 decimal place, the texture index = 18.6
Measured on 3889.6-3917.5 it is 17.7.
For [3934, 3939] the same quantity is 13.1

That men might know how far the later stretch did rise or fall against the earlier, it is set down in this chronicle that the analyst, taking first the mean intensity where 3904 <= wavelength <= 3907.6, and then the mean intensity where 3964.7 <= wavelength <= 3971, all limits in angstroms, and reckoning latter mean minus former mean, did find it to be -14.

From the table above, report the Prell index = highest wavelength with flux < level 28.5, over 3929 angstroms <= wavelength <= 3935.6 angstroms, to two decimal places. 3935.12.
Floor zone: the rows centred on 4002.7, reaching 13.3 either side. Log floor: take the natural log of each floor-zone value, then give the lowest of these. 3.25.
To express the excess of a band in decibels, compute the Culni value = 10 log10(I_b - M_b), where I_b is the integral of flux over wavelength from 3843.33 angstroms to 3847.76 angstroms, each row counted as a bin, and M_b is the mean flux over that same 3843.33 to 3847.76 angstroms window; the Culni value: 19.9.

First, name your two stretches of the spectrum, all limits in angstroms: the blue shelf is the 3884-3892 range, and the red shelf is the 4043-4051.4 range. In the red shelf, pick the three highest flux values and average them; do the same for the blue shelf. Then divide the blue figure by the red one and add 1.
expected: 1.82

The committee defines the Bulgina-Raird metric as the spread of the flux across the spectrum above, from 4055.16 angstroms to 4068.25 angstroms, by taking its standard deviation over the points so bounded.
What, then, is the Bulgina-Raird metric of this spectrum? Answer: 2.5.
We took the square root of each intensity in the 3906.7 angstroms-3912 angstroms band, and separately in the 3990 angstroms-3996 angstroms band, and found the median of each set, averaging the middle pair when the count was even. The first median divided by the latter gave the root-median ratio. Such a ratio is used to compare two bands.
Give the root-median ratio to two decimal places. 0.96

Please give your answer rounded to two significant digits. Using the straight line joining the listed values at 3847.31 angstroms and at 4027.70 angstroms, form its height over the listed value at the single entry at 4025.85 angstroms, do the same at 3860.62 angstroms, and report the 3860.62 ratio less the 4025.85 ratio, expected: 0.17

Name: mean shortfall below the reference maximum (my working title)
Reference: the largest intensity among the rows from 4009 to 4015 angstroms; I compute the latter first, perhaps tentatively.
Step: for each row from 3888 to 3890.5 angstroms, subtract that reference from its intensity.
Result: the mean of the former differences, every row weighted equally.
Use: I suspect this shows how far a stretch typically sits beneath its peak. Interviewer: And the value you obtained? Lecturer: -18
